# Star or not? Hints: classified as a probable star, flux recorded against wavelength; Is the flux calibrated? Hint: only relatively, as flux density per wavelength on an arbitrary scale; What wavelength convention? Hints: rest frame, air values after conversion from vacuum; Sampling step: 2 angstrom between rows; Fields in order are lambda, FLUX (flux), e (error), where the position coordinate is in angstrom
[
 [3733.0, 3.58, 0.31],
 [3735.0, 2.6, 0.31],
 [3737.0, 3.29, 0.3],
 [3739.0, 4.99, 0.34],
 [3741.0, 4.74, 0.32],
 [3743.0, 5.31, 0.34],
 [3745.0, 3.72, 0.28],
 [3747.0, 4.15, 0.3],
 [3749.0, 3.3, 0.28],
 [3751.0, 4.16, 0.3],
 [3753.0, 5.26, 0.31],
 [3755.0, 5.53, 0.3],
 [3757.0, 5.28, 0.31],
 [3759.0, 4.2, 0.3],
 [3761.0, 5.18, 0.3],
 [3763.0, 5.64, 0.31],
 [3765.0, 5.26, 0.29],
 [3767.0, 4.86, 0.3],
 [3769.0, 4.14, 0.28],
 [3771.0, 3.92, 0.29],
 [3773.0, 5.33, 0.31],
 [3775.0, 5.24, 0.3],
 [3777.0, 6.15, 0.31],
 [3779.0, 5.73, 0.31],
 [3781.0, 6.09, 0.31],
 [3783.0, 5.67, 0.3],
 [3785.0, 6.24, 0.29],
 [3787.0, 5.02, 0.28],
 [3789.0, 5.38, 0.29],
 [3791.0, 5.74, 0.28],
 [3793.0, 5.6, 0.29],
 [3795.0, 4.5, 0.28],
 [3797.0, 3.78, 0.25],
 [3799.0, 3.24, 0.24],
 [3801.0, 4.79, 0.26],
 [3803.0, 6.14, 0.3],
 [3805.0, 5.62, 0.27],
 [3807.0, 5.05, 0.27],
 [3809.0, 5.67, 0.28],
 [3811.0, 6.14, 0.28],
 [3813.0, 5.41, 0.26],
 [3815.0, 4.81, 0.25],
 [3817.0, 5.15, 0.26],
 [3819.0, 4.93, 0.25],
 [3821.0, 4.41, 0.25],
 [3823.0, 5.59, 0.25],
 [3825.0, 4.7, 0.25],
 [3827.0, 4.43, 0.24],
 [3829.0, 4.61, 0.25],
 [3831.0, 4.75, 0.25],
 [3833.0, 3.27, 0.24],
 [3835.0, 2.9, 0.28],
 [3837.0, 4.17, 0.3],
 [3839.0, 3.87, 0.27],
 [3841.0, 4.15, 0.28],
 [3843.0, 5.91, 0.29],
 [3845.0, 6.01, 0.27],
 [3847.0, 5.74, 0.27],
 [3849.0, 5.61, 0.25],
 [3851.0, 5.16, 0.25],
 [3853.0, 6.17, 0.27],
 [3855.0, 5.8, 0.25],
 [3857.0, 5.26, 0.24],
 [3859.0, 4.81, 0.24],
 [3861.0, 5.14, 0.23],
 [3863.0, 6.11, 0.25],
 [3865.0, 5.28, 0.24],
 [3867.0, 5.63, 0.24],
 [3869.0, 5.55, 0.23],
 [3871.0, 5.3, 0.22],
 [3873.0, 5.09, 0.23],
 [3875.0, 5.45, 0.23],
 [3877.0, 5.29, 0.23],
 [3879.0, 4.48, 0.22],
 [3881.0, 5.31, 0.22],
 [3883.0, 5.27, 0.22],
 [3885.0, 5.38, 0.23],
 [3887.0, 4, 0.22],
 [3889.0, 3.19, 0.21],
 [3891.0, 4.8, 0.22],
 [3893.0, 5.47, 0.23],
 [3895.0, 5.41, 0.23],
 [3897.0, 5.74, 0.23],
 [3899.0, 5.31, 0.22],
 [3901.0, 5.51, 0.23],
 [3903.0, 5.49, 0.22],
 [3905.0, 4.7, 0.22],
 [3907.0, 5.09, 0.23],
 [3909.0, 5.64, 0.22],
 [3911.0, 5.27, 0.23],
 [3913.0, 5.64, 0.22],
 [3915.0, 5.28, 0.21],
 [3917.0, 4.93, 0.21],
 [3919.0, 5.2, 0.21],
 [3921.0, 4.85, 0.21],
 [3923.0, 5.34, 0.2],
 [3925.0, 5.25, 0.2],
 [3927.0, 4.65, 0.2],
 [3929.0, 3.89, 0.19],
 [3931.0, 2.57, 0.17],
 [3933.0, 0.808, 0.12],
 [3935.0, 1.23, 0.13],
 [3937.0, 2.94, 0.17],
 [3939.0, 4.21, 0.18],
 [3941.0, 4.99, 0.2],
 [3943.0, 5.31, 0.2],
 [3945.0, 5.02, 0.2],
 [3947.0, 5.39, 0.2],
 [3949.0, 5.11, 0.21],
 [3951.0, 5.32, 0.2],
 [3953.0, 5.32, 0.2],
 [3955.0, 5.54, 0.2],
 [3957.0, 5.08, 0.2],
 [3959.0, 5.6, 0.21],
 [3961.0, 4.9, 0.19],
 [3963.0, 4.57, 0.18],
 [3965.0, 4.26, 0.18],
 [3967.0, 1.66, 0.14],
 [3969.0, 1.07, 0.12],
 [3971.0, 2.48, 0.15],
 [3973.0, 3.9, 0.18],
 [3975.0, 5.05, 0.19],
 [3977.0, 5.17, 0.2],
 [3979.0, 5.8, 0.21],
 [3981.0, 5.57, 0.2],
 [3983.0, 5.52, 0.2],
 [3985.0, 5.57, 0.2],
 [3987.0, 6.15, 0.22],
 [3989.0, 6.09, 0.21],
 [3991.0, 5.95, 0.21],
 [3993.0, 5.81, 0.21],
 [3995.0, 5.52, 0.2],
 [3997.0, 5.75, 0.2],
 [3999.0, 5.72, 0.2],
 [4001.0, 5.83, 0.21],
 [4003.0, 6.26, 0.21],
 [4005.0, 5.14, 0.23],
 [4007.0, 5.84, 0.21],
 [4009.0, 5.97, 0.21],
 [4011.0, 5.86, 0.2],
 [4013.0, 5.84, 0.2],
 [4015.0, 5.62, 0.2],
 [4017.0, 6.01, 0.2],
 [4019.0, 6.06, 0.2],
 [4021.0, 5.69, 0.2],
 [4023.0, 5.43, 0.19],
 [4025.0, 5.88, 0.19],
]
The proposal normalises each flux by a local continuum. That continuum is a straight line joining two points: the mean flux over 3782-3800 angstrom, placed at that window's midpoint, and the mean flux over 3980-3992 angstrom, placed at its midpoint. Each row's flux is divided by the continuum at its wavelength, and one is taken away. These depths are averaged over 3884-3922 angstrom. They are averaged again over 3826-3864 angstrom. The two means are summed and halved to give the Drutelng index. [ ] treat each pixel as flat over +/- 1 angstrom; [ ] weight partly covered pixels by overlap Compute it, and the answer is -0.063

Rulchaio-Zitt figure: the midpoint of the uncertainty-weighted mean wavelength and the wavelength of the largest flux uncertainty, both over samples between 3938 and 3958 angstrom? 3948.5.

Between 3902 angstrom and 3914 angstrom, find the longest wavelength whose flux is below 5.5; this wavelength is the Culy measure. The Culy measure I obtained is 3911.0 angstrom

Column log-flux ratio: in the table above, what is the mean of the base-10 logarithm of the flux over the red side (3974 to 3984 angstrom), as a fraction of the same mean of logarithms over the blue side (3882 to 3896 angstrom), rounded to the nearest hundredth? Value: 1.09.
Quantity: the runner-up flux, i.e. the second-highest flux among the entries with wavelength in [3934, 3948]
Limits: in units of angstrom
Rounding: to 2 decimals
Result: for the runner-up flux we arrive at 5.31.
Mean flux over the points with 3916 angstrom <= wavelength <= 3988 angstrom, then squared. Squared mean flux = 20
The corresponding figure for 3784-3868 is 26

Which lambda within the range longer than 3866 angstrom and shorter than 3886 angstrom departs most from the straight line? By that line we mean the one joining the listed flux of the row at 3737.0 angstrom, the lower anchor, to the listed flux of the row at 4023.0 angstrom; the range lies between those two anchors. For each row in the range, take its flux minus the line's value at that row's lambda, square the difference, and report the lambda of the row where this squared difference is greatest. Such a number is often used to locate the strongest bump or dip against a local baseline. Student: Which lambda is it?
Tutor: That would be 3867.0 angstrom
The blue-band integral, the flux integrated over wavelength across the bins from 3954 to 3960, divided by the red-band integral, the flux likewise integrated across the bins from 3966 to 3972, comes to 3.1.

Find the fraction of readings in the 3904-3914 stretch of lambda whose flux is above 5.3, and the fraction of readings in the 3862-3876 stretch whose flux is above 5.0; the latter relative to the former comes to 2.5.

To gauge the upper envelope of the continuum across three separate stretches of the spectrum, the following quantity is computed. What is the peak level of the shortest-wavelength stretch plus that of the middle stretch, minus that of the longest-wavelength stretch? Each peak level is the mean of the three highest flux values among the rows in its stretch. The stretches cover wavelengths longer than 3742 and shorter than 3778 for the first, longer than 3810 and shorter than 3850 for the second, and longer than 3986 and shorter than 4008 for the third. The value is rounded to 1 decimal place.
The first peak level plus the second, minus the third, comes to 5.6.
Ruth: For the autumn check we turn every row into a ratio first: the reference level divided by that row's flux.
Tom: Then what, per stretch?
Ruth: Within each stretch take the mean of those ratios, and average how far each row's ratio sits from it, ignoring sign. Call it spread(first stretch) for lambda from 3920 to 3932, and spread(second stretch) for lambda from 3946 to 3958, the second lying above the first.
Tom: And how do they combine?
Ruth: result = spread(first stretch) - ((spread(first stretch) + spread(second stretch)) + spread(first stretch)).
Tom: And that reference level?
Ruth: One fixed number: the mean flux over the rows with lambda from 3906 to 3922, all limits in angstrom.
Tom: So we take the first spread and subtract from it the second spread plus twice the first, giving -0.31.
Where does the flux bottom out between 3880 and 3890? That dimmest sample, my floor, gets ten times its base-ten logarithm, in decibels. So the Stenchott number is 5.0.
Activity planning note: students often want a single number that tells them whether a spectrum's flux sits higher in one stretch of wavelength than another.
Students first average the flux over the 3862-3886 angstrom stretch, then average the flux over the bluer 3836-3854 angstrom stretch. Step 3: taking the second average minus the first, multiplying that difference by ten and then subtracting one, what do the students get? -2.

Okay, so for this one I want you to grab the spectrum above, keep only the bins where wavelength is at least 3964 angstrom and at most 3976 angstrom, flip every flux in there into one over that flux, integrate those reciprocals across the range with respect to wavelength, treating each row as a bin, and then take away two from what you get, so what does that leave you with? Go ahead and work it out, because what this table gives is 3.3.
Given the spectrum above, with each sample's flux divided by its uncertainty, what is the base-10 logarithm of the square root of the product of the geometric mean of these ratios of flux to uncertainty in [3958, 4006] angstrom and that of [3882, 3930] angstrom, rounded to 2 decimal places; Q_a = 1.37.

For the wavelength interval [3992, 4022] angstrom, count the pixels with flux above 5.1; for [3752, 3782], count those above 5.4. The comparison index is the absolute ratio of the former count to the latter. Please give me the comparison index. 3.0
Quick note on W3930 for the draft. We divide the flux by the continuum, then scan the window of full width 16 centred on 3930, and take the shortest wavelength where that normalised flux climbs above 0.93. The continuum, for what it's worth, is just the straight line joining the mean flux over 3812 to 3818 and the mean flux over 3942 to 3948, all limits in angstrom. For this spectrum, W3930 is 3923.0 angstrom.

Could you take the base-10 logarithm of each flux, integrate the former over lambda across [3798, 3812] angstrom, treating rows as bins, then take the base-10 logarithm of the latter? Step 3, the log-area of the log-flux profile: 1.00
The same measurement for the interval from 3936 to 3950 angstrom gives 0.97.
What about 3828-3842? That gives 0.92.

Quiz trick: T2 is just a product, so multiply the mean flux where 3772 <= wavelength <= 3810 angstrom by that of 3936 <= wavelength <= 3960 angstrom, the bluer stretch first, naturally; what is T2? 26.5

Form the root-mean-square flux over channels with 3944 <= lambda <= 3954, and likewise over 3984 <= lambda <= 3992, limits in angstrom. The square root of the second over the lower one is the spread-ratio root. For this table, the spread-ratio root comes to 1.07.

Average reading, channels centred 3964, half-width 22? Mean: 4.69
